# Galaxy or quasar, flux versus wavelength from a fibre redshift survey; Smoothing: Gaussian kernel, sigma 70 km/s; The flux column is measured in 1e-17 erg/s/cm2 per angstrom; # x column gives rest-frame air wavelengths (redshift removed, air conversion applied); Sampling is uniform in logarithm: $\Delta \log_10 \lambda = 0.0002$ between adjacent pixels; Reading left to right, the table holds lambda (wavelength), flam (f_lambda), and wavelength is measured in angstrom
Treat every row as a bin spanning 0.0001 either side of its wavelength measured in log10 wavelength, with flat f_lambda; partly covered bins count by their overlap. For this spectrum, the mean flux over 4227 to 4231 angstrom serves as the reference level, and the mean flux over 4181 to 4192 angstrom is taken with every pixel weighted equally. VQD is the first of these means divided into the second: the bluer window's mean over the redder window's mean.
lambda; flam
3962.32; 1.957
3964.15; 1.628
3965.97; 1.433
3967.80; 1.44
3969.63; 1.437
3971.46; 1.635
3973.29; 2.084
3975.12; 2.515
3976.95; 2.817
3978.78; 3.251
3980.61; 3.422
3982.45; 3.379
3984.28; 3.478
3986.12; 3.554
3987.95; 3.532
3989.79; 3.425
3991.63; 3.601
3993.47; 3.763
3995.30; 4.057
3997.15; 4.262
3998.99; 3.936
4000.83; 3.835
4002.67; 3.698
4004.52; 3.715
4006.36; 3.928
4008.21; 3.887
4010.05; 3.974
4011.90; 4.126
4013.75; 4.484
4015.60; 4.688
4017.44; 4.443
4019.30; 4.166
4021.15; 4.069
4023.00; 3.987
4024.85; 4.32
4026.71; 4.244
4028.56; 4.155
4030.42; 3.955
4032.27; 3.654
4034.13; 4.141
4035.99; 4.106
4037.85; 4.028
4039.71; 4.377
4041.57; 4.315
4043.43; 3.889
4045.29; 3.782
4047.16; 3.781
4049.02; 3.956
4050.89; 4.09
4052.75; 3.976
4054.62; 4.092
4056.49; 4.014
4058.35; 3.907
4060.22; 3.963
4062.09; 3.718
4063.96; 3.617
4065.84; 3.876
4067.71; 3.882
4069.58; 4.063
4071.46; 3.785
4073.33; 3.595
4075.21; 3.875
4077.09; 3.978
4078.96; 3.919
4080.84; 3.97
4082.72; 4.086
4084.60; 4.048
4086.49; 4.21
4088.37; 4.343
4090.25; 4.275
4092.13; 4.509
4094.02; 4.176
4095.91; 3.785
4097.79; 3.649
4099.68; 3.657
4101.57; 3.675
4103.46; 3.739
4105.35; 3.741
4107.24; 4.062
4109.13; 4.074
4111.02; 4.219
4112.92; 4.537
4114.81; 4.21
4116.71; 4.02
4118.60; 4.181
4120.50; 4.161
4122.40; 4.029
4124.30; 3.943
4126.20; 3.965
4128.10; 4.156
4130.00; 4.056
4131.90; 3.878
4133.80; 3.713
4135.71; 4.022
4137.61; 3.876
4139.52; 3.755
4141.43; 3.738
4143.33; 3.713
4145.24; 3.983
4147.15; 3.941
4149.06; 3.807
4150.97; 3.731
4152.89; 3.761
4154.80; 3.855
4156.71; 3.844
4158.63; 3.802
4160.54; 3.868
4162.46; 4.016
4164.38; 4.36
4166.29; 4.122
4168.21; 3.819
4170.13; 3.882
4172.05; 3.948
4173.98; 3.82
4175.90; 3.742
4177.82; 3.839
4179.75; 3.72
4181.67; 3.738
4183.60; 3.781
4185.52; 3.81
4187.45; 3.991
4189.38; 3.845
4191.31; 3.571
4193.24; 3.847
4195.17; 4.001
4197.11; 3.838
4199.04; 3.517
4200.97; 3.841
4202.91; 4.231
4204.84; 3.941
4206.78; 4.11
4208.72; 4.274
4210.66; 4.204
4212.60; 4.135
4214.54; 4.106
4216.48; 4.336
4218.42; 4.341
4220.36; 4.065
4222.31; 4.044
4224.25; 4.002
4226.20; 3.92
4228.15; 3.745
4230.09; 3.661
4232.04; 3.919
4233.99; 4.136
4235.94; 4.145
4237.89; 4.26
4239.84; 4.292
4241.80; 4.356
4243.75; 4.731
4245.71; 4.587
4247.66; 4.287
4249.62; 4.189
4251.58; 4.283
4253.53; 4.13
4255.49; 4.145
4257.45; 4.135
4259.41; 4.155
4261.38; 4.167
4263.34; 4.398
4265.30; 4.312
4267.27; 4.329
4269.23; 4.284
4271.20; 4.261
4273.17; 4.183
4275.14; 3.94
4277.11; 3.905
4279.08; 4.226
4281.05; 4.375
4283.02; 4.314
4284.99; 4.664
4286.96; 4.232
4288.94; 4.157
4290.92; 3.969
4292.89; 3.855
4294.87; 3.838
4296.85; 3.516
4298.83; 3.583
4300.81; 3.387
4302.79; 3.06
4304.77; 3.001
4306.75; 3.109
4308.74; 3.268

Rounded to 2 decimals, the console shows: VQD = 1.02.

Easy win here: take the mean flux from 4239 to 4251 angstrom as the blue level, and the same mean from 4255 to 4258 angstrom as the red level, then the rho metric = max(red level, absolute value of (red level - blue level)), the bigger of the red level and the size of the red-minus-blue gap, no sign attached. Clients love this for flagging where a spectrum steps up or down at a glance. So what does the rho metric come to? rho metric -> 4.14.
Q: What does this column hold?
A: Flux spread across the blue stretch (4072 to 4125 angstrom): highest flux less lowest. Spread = 0.94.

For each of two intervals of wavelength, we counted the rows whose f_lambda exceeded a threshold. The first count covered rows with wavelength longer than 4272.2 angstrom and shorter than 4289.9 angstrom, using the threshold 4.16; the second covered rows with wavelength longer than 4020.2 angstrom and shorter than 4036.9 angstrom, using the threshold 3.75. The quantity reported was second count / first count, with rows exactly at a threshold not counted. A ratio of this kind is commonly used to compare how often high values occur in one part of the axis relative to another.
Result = 1.3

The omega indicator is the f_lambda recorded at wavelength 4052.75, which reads 3.976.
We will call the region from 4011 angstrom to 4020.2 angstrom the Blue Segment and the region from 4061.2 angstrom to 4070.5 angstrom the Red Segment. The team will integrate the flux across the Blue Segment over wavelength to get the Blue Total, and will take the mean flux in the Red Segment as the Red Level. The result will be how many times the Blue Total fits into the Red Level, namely 0.095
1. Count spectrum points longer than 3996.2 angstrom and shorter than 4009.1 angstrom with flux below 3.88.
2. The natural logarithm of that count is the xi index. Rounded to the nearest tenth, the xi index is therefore 1.1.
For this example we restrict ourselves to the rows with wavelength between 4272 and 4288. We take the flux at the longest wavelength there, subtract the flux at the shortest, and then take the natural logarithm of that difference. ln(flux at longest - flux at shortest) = -3.0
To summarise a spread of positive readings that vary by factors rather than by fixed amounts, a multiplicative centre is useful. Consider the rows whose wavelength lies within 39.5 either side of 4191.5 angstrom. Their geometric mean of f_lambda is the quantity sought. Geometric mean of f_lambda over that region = 3.93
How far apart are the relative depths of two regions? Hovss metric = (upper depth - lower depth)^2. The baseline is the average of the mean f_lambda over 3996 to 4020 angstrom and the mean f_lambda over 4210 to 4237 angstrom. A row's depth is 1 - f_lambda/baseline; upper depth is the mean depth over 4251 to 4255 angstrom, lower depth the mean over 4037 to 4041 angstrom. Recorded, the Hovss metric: 0.000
